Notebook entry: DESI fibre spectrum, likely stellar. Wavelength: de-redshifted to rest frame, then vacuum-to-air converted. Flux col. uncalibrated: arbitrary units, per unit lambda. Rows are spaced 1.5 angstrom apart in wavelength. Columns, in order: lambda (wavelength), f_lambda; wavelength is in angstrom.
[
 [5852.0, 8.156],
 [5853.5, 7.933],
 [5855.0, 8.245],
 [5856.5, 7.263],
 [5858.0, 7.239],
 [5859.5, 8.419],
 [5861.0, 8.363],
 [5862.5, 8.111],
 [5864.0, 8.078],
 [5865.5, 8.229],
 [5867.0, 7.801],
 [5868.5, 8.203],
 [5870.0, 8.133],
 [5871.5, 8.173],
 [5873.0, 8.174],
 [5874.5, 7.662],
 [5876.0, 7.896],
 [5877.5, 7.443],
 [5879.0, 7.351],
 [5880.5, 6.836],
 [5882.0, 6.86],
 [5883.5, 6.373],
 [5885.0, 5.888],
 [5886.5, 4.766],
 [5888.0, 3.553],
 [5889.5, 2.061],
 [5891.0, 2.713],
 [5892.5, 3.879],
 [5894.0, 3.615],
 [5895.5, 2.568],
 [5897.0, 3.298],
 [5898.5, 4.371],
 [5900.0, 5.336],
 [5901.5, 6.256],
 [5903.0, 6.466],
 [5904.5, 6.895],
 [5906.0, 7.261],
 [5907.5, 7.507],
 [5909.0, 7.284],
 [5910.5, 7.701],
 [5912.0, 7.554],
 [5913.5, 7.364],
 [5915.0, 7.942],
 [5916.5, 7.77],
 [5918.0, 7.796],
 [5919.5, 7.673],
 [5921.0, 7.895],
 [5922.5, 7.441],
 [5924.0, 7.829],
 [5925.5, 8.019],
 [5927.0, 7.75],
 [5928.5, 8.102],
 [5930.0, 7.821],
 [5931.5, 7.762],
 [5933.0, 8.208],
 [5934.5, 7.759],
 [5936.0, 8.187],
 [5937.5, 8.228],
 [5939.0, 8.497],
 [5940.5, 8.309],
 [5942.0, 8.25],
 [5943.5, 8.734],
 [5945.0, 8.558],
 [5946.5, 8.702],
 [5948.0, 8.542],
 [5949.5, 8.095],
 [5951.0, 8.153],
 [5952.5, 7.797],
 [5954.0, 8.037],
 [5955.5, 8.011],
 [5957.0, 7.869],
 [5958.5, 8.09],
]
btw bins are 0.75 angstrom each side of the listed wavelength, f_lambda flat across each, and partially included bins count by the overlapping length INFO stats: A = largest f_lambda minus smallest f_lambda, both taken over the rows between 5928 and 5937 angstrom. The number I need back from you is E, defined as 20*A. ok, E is 9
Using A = 0.4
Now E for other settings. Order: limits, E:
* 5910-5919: 12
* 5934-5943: 15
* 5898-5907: 58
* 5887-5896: 36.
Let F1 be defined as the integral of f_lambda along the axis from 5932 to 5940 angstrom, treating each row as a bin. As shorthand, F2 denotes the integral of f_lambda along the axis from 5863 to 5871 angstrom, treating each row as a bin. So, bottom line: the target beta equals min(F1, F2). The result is 65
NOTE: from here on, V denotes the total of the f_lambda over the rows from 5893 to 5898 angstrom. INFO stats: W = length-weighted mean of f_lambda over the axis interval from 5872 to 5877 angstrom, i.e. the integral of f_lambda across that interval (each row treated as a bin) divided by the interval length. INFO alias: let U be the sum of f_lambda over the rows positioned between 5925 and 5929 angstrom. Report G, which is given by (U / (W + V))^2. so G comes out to 1.9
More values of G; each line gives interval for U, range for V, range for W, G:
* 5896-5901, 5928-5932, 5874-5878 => 0.2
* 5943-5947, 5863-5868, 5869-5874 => 0.6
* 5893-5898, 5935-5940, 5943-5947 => 0.1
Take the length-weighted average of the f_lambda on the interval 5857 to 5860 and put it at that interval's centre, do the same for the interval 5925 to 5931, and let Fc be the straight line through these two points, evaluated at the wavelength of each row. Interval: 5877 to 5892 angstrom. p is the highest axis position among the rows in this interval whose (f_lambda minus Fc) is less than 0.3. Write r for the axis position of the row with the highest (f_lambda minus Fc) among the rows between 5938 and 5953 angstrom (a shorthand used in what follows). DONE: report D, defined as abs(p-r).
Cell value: 52.5 angstrom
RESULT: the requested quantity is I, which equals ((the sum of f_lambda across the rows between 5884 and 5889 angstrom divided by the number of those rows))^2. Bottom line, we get 22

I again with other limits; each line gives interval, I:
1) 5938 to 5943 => 70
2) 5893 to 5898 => 10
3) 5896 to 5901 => 19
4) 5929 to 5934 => 63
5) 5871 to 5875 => 64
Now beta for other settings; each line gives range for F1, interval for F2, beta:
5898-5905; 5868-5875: 41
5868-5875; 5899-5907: 51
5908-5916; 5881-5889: 43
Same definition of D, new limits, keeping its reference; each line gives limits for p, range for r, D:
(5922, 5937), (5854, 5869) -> 76.5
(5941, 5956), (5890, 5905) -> 51.0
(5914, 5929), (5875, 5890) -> 52.5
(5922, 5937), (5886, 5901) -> 36.0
